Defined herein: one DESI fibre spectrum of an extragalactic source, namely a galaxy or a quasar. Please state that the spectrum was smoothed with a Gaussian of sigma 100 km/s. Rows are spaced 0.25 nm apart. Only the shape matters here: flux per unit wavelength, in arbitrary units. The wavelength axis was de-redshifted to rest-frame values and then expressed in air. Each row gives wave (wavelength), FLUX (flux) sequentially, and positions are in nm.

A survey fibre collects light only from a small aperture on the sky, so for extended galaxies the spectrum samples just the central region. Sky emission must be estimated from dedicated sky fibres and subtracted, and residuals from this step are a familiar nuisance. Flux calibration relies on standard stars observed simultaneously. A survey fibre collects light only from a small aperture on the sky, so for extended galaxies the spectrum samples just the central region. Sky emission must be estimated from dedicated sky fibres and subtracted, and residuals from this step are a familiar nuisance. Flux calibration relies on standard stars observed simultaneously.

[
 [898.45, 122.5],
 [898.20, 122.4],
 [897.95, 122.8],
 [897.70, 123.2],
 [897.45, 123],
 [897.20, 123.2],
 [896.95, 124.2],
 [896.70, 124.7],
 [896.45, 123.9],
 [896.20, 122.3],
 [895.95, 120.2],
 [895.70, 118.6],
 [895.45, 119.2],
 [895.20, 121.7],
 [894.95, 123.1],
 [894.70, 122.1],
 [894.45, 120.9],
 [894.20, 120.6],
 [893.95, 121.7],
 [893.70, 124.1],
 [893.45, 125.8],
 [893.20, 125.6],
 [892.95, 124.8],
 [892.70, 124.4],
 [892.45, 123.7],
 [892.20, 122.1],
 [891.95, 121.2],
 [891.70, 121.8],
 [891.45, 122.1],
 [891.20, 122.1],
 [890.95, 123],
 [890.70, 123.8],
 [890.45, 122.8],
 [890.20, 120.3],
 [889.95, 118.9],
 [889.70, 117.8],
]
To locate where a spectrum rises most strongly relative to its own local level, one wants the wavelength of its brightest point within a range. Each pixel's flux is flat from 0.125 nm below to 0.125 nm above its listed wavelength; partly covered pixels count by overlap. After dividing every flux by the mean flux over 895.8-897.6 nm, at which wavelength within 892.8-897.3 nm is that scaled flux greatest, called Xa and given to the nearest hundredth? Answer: 893.45 nm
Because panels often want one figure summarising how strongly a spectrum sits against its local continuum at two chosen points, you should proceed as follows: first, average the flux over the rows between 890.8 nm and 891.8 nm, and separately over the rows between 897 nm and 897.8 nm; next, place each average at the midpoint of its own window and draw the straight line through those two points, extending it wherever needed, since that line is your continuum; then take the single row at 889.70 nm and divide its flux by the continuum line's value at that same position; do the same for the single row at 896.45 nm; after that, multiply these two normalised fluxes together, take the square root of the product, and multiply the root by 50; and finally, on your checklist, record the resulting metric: 49.3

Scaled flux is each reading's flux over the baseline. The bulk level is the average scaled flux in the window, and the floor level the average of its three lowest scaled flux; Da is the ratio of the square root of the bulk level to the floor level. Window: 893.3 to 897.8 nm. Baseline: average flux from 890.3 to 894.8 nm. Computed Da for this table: 1.03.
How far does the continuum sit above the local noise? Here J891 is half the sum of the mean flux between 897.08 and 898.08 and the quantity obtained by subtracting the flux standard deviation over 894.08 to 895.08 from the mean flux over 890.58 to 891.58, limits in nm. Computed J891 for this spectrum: 122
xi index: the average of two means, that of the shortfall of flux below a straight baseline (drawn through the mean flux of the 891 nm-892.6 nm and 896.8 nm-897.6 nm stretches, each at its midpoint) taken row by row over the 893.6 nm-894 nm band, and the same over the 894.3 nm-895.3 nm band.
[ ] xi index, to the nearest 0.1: 0.3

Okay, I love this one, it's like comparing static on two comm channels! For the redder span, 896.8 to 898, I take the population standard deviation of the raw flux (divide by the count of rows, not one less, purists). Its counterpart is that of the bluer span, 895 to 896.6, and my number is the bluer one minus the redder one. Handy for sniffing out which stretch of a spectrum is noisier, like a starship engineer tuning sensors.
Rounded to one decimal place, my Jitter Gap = 1.4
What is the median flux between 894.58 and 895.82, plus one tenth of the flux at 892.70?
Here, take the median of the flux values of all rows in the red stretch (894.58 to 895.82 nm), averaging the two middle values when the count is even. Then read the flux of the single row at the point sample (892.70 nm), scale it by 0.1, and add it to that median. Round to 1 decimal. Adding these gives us 134.1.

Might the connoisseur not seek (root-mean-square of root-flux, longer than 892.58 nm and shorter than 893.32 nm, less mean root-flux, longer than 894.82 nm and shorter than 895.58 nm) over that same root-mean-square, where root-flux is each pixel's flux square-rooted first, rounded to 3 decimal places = 0.015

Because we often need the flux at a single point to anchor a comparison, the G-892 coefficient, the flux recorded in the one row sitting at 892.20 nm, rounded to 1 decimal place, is 122.1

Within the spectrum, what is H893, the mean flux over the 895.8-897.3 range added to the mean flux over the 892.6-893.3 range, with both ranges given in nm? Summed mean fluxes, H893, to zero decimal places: 248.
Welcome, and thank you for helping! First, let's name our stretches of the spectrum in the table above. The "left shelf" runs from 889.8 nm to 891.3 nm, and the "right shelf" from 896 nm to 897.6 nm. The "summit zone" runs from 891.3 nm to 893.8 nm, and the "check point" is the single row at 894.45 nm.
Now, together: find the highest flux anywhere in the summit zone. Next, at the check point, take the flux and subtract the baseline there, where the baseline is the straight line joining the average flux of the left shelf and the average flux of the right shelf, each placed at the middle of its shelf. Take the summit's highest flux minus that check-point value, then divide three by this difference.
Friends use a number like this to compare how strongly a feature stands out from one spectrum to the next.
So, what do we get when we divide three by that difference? 0.0235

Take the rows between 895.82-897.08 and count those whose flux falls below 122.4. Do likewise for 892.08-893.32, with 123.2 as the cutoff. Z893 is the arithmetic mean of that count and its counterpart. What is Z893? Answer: 1.5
